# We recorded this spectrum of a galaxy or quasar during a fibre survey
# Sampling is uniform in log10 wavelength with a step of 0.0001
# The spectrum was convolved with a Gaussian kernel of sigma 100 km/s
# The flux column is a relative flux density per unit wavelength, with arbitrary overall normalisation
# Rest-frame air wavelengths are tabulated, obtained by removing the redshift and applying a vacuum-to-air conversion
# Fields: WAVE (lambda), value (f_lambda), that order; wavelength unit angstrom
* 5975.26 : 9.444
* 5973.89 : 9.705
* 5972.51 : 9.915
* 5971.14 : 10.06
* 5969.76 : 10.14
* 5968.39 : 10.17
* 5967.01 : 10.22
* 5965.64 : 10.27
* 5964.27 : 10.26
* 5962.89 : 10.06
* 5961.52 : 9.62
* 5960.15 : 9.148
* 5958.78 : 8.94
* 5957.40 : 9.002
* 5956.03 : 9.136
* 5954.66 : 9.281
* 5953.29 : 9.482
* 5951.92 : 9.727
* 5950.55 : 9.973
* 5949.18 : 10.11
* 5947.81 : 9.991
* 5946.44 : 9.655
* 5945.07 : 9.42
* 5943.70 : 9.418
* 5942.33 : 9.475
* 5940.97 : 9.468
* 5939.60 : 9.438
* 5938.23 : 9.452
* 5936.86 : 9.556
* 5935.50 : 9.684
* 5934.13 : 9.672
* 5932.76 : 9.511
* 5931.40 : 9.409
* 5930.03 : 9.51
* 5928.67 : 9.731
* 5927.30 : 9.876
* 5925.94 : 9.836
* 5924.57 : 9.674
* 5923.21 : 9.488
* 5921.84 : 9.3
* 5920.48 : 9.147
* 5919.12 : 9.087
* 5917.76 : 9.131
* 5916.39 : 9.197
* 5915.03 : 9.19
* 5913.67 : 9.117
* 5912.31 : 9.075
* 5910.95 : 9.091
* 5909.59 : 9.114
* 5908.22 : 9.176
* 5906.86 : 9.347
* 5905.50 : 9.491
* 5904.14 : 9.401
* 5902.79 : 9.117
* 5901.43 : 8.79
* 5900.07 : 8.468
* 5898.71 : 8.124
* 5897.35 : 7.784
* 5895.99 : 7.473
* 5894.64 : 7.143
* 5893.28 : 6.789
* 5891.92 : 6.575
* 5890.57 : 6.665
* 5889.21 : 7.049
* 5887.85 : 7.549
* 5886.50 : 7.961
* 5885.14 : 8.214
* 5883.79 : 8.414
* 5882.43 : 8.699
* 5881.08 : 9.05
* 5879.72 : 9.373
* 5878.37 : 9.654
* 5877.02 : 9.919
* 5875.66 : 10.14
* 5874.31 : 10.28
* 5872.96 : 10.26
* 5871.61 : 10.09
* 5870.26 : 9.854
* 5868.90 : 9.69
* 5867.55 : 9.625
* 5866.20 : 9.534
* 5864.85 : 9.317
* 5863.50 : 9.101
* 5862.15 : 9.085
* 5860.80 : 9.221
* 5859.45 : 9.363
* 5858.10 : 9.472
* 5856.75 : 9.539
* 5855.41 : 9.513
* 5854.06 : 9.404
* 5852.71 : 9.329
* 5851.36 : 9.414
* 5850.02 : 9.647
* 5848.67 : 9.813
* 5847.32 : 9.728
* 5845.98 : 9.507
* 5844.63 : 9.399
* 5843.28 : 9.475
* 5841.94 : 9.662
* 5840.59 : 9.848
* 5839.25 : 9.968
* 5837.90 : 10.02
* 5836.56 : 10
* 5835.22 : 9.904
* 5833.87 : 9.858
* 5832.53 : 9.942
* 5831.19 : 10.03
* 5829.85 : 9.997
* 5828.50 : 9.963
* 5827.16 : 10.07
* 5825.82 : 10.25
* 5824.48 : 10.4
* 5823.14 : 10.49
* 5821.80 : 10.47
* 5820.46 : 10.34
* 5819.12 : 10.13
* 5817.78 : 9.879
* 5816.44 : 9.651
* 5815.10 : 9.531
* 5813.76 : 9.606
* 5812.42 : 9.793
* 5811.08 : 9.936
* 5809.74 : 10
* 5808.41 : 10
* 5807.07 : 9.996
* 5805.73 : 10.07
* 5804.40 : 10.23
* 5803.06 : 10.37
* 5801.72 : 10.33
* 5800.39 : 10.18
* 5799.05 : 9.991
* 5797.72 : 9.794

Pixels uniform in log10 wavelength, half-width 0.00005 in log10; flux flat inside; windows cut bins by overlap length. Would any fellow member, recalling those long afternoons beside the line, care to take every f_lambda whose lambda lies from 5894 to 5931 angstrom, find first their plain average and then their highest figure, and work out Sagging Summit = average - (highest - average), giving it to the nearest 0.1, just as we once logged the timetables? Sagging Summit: 8.2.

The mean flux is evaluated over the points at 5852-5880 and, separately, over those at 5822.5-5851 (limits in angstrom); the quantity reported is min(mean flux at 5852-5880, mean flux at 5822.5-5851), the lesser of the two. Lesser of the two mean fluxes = 9.61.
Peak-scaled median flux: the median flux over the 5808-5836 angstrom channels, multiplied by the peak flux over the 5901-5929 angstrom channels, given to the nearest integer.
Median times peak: 99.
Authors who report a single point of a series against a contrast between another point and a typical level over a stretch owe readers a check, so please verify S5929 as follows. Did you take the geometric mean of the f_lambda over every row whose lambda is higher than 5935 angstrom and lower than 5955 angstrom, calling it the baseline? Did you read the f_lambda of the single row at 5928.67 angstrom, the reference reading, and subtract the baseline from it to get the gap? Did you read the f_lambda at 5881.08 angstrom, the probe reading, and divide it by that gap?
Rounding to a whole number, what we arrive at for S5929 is 72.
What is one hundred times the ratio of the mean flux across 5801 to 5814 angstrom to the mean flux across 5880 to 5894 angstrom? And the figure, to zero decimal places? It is 130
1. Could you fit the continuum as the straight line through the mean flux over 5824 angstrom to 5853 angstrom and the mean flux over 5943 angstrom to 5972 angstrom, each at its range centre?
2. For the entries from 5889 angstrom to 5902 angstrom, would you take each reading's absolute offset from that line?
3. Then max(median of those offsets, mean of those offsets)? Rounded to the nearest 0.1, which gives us 2.5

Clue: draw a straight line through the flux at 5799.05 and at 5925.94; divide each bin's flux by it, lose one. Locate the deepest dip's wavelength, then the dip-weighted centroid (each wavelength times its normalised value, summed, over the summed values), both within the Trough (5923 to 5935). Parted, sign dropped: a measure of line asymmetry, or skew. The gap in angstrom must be 2.1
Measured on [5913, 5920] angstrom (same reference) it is 2.7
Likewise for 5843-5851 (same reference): 1.2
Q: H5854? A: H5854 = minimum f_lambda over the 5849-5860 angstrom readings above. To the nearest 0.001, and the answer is 9.329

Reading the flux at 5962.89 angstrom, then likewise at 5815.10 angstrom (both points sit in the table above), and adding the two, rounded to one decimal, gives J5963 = 19.6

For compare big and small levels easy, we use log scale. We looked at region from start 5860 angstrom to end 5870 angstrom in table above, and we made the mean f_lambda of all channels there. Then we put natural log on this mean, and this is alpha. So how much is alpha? 2.24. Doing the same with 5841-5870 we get 2.25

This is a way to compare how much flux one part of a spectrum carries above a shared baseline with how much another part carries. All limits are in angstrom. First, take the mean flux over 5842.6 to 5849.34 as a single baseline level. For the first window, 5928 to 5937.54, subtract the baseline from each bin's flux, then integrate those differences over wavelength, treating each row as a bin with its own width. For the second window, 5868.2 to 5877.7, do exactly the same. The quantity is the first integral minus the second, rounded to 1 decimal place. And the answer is -4.3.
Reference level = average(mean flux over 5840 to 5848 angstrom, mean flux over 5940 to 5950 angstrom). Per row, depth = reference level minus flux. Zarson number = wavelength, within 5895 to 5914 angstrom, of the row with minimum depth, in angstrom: 5905.50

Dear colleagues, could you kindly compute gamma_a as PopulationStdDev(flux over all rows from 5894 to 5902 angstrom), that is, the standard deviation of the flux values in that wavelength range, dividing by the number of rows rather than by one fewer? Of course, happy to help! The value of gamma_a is 0.56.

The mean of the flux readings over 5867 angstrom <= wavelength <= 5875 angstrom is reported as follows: 10.0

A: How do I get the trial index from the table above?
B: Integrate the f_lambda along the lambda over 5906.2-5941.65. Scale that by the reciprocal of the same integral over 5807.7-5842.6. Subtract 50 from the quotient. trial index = -49.0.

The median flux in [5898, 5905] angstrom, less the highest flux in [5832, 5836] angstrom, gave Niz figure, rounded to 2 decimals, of -1.15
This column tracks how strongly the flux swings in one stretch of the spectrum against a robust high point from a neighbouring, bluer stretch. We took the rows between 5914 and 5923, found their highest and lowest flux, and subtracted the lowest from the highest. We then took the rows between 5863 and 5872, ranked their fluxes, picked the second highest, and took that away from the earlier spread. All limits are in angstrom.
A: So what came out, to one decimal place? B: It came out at -9.6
